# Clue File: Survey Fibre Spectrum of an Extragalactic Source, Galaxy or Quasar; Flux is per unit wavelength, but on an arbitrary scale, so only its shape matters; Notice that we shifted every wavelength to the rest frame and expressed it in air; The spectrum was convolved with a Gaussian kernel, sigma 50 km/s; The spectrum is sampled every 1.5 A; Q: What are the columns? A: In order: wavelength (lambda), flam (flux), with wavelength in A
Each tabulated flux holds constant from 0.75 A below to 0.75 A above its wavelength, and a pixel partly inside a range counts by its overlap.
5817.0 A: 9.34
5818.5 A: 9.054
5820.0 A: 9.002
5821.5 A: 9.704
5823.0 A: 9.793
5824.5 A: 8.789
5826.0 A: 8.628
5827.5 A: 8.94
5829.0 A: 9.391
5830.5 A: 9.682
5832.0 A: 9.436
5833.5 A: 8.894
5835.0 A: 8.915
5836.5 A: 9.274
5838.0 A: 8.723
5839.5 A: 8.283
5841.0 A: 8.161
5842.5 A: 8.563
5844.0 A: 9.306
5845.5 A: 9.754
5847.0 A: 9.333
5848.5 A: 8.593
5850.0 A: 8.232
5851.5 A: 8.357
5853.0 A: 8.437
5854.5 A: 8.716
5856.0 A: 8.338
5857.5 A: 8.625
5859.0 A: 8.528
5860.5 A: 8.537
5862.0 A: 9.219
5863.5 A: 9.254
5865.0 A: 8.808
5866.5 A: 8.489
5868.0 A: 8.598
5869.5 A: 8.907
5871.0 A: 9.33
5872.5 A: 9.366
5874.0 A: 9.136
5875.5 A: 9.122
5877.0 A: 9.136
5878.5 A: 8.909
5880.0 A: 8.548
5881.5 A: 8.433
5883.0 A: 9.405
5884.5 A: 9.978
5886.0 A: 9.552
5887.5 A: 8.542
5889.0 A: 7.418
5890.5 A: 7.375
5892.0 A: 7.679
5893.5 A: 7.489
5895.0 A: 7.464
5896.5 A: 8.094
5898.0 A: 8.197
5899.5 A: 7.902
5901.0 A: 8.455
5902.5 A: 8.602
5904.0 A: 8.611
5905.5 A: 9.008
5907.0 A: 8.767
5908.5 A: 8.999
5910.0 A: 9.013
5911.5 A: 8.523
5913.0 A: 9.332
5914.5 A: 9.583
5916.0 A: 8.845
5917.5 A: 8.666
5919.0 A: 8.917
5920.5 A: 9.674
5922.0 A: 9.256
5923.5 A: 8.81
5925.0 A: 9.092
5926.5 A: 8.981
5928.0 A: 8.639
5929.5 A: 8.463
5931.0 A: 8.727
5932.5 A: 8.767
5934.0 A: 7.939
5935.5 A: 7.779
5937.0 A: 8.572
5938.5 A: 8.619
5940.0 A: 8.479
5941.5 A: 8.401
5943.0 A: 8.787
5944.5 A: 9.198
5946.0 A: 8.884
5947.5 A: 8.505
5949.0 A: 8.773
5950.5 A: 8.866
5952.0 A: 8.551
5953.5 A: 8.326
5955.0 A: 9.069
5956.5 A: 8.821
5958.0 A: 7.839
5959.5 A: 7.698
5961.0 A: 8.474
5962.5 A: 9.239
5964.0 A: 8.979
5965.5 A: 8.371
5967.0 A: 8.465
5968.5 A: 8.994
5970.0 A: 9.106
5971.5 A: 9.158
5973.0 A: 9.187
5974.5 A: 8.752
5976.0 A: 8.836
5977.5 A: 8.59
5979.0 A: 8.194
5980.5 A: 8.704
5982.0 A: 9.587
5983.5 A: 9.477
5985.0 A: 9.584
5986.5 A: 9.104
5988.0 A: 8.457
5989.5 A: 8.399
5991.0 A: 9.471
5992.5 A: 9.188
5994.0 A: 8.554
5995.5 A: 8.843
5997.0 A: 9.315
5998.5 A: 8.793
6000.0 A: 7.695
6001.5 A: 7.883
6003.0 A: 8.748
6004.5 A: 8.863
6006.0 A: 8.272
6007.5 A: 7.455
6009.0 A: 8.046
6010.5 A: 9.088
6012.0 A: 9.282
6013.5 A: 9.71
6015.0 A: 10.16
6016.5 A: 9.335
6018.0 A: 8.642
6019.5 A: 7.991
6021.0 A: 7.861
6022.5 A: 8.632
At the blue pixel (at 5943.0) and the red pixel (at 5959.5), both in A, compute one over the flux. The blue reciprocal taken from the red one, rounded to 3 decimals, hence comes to 0.016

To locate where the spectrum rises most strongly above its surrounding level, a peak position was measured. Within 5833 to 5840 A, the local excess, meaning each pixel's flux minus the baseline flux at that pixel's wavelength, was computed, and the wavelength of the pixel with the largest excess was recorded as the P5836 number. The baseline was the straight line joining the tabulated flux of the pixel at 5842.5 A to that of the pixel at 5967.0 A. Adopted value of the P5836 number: 5836.5 A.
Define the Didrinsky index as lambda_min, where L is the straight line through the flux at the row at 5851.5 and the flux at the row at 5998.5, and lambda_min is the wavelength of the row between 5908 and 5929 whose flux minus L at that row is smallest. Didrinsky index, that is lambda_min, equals 5911.5 A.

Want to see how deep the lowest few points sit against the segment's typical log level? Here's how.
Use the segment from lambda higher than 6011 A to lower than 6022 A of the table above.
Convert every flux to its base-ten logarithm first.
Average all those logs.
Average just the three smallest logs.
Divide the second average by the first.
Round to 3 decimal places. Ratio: 0.957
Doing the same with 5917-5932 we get 0.983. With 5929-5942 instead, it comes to 0.979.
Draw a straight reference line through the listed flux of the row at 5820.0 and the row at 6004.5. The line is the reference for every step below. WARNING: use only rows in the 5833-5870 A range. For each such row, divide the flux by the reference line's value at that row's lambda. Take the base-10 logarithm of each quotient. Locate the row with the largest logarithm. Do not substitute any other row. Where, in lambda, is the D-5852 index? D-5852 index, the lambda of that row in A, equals 5845.5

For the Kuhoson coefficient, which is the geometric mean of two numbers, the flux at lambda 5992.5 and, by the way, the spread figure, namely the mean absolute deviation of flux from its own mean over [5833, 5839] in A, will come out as 1.2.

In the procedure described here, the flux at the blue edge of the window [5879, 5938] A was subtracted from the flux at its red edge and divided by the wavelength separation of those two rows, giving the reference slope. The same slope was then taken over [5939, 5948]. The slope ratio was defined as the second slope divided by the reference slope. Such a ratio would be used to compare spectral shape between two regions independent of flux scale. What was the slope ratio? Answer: 8.2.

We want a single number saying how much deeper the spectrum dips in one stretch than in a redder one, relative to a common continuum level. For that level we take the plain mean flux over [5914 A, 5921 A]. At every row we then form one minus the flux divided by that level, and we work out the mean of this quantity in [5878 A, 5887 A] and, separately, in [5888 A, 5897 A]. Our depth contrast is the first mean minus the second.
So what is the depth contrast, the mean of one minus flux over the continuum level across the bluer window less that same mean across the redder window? -0.17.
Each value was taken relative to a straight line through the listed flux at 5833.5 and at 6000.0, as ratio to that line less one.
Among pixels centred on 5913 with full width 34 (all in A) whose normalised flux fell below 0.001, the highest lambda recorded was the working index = 5899.5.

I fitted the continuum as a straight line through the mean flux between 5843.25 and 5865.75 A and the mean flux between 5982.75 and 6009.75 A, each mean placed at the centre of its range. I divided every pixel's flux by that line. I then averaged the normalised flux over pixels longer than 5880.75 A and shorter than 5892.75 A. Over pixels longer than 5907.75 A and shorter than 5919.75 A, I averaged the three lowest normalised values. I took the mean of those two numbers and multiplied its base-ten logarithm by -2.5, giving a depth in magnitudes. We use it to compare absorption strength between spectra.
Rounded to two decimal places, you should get 0.02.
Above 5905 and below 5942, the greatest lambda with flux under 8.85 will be 5941.5 A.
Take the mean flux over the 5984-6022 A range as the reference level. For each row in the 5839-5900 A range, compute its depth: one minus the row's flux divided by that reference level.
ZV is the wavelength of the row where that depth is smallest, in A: 5884.5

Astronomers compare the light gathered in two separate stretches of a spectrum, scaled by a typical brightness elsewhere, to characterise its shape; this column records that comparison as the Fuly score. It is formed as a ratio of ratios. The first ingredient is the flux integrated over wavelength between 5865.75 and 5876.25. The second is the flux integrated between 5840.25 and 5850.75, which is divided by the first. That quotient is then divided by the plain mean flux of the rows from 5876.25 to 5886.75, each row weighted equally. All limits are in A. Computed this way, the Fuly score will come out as 0.108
